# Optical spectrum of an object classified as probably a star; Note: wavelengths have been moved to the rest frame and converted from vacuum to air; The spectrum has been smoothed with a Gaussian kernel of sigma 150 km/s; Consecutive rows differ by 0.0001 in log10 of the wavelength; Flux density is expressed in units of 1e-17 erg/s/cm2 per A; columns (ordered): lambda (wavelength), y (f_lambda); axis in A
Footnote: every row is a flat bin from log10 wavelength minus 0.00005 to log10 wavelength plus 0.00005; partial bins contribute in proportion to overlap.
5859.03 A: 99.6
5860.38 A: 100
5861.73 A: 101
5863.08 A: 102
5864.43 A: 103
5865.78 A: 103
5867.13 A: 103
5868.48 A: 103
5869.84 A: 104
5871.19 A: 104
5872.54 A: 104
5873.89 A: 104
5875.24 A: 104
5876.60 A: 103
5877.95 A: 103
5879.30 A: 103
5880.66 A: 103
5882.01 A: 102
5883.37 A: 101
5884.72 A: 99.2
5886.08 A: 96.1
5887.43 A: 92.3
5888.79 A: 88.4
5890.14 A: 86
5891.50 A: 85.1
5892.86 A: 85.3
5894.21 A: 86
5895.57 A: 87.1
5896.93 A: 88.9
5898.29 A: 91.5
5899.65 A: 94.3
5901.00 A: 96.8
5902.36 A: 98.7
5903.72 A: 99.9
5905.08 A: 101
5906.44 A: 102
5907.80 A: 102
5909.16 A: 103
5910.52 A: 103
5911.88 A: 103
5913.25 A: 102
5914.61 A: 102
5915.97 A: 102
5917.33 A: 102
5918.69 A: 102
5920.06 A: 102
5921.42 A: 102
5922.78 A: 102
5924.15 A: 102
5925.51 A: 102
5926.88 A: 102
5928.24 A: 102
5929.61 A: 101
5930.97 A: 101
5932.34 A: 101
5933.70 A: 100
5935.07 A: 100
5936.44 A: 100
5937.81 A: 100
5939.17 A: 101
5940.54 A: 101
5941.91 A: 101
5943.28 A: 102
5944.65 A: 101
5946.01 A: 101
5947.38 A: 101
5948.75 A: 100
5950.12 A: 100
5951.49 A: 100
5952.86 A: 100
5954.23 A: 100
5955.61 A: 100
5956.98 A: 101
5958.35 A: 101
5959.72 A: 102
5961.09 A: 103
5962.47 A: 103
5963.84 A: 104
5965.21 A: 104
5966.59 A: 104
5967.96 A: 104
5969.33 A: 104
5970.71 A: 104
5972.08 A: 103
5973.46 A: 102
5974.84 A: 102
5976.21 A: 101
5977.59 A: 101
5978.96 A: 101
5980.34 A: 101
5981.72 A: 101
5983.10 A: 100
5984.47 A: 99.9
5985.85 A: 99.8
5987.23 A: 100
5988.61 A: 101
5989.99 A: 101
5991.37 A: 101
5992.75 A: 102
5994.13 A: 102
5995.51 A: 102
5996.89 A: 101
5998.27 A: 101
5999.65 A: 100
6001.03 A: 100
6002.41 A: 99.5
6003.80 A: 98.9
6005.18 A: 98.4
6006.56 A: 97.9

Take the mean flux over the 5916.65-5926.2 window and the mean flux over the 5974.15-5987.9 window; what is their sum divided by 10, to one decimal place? 20.3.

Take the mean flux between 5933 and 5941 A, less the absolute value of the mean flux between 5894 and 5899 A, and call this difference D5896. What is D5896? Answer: 12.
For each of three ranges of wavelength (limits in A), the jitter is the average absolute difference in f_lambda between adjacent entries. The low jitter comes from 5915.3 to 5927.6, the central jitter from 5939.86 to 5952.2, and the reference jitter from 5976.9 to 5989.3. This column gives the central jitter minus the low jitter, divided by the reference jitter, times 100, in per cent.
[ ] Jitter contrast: 125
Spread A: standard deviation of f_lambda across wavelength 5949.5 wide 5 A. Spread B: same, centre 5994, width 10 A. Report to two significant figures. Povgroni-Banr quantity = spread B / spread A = 1.1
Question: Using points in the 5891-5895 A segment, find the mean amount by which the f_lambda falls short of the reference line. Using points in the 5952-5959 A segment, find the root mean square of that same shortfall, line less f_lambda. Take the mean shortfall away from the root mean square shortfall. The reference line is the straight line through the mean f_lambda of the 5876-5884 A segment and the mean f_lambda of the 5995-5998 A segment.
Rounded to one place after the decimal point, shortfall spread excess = -15.4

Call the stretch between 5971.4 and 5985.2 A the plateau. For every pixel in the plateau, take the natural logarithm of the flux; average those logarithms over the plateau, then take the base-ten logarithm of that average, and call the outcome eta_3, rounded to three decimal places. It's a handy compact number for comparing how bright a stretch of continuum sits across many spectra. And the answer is 0.664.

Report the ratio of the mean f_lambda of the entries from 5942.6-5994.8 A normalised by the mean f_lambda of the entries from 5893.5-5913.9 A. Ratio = 1.04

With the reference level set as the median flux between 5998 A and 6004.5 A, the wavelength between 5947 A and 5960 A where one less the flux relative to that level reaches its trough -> 5959.72 A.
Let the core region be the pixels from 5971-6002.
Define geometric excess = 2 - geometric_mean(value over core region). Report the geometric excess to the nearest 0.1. -99.0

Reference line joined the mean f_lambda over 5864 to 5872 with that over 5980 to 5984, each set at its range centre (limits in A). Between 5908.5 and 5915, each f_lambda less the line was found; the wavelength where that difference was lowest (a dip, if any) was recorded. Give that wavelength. 5913.25 A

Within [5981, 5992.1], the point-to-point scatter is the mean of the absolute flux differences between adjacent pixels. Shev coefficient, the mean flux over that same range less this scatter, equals 100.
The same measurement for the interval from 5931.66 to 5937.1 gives 100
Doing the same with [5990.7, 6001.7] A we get 101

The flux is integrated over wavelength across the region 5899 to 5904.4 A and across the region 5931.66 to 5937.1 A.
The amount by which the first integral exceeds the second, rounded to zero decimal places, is -18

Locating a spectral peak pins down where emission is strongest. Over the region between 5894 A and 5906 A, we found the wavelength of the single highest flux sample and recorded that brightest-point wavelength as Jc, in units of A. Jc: 5905.08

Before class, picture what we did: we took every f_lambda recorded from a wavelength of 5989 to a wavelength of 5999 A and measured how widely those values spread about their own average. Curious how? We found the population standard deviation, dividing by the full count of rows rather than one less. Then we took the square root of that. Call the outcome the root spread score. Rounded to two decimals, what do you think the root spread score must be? 0.70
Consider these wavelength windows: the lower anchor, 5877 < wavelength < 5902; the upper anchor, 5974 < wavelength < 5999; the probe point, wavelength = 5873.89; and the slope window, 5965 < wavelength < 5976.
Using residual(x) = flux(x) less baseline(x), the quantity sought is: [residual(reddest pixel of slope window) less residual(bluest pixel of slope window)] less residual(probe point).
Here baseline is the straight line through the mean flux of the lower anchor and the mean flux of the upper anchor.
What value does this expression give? -14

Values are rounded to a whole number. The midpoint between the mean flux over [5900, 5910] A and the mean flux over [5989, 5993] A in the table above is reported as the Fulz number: 101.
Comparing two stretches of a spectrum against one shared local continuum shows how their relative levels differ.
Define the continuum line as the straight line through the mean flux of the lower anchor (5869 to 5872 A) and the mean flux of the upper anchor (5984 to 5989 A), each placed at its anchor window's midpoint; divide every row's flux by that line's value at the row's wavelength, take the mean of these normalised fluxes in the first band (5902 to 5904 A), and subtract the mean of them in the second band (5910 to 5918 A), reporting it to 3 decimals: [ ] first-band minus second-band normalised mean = -0.033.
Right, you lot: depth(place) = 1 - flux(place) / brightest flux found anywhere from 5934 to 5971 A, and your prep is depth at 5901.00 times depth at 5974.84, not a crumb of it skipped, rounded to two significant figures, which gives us 0.0013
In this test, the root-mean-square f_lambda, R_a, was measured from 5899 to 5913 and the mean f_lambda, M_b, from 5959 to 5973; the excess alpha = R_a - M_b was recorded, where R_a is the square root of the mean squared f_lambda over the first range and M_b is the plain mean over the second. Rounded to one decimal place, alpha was -3.1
